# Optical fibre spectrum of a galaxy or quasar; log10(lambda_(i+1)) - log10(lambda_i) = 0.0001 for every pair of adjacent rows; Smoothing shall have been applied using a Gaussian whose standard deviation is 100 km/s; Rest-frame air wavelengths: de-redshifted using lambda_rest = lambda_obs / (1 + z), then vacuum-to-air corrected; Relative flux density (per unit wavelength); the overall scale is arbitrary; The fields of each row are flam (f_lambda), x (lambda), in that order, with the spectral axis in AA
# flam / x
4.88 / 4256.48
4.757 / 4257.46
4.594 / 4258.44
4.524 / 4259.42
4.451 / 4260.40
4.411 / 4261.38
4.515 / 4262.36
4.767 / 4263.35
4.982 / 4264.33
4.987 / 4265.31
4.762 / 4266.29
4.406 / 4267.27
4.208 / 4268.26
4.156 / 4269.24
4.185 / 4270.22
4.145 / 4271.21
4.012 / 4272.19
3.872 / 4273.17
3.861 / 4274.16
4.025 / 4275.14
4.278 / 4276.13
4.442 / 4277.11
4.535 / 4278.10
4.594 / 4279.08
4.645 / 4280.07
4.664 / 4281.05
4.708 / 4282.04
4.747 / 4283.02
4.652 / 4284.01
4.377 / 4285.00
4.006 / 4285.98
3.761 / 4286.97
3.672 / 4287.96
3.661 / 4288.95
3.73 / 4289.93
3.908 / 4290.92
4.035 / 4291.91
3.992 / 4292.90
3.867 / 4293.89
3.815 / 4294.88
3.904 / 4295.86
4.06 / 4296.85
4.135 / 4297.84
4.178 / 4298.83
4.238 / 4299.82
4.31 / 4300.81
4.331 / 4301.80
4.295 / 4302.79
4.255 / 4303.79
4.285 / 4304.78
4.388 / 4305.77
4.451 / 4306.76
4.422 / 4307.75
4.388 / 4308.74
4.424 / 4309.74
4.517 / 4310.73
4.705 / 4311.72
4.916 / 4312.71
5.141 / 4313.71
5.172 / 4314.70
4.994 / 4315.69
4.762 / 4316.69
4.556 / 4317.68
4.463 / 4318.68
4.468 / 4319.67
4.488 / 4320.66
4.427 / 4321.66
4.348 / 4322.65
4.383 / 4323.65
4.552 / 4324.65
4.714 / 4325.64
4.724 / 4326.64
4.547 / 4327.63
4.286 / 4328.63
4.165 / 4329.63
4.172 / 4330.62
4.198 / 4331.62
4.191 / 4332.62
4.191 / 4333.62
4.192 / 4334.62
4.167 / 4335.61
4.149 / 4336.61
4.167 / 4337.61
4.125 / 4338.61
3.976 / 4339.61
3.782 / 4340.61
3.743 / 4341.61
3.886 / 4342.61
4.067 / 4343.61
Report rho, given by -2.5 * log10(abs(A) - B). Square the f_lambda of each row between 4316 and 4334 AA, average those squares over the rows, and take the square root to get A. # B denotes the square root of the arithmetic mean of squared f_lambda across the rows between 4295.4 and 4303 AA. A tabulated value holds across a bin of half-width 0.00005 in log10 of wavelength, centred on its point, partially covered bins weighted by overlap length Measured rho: 1.5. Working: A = 4.43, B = 4.18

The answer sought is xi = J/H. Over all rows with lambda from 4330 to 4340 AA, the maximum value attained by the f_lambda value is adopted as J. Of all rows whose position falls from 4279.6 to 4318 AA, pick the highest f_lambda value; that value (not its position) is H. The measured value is 0.81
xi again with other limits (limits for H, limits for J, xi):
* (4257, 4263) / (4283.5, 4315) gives 1.09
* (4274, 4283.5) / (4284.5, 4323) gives 1.09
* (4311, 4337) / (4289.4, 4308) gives 0.86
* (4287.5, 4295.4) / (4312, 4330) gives 1.28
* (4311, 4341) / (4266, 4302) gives 0.92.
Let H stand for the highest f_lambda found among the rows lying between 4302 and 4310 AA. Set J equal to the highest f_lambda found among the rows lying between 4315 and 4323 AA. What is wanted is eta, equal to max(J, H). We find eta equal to 5.0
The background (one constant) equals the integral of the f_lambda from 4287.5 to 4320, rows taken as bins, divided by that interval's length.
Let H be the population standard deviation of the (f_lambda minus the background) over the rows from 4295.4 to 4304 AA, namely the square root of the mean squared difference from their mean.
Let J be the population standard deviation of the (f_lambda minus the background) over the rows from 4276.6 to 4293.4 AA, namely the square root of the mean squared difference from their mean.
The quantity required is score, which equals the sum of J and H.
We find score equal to 0.53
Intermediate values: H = 0.13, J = 0.40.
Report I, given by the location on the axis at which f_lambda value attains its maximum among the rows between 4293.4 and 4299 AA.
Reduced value 4298.83 AA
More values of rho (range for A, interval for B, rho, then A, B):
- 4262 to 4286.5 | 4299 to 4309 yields 2.5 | 4.43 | 4.34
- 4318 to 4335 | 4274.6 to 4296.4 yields 1.8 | 4.39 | 4.20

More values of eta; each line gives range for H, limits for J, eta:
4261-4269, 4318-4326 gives 5.0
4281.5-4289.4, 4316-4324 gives 4.8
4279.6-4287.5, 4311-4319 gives 5.2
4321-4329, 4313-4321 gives 5.2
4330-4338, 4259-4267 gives 5.0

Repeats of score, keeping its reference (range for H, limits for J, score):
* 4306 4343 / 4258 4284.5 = 0.64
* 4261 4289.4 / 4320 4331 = 0.56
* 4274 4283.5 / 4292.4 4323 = 0.62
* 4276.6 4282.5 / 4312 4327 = 0.35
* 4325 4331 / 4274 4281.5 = 0.52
